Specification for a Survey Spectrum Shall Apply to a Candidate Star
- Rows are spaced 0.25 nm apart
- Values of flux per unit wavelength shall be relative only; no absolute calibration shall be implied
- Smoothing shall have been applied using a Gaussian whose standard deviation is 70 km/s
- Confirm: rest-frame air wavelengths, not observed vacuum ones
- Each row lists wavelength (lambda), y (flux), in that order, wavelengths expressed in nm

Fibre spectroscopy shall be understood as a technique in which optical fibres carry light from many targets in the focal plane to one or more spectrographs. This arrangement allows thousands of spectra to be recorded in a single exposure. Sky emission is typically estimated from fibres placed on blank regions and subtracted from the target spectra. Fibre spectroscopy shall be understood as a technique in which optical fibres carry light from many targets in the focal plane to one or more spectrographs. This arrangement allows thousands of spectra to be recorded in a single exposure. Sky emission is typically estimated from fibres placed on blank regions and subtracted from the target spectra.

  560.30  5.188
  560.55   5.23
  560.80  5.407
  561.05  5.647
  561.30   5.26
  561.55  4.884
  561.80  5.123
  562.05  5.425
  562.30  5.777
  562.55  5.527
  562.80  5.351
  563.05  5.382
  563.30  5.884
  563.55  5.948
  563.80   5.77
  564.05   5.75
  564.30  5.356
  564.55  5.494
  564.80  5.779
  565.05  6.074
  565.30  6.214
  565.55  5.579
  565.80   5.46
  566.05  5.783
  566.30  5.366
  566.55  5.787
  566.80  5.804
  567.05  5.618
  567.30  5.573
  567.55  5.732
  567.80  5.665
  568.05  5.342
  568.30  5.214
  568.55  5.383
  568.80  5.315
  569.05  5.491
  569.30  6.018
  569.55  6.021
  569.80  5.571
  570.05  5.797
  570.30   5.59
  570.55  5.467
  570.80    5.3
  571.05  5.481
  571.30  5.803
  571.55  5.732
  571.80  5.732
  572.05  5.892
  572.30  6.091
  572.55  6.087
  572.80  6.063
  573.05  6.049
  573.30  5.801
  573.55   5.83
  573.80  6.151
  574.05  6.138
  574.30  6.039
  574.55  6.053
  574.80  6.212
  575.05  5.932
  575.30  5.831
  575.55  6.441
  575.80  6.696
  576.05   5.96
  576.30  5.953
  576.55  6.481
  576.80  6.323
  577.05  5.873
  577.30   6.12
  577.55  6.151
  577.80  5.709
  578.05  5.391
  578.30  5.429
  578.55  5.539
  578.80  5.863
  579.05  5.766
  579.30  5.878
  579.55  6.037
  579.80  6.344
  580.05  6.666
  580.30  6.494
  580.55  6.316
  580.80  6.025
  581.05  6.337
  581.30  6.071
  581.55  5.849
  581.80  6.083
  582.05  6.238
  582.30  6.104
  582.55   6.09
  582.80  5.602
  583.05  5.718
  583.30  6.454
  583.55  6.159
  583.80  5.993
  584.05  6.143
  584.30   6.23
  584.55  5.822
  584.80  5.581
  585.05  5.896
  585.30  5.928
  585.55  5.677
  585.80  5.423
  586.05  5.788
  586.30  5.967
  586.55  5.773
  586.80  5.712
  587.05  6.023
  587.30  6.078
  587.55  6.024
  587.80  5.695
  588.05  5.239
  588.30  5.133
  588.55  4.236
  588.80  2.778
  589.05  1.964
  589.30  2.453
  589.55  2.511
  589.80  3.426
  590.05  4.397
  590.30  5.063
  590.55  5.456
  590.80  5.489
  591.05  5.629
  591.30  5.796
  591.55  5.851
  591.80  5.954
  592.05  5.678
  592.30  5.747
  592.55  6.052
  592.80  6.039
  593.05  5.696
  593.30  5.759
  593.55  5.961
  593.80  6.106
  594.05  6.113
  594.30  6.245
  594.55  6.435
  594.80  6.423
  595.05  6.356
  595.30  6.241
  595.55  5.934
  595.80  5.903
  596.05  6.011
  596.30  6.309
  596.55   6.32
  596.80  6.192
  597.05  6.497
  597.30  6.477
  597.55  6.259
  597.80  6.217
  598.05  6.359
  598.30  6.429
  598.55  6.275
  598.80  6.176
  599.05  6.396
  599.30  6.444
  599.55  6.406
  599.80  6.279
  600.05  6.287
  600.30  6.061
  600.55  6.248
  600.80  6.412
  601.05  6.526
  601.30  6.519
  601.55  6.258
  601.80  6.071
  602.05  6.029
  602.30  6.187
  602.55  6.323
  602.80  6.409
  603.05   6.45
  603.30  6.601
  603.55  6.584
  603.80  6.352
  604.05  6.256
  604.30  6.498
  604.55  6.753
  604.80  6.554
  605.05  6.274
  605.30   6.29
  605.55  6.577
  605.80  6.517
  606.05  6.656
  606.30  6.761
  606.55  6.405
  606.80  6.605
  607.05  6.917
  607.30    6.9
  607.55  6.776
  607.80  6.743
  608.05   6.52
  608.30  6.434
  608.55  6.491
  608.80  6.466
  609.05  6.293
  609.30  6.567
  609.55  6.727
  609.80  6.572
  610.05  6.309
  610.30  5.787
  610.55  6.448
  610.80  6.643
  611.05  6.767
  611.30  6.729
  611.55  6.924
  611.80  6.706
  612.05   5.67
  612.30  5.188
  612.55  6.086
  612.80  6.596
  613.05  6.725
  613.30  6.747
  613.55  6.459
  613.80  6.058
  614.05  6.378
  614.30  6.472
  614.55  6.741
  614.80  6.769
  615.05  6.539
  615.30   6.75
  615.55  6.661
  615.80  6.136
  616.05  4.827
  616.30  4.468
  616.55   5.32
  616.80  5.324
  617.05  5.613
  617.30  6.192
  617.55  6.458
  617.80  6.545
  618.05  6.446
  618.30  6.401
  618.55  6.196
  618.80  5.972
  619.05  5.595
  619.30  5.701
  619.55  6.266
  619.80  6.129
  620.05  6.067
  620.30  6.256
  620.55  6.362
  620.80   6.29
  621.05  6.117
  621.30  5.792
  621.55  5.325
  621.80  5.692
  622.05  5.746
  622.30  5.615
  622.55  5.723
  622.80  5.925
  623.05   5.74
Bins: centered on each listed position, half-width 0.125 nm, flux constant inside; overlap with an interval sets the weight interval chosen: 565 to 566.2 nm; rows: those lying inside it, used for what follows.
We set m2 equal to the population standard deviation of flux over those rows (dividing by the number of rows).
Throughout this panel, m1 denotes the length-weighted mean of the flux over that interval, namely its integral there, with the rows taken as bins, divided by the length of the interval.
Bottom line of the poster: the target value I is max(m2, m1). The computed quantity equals 5.8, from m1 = 5.80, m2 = 0.29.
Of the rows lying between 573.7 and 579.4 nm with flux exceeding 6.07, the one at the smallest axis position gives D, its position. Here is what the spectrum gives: 573.80 nm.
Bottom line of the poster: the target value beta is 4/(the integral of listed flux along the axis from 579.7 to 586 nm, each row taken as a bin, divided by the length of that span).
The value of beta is 0.66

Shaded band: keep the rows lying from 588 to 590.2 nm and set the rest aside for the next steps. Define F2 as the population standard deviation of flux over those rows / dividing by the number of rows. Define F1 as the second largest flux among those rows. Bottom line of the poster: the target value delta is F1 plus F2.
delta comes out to 6.29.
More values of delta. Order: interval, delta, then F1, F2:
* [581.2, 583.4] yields 6.49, 6.238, 0.25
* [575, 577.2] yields 6.78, 6.481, 0.30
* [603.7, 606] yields 6.74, 6.577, 0.16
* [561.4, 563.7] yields 6.21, 5.884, 0.33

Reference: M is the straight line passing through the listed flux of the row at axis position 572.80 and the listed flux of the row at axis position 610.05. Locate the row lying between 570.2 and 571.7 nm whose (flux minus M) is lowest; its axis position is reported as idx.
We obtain 570.80 nm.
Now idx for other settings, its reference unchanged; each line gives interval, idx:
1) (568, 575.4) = 568.30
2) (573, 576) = 573.30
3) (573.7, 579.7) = 578.05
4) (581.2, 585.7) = 584.80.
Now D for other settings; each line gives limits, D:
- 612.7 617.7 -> 612.80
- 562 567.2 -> 565.05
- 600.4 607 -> 600.55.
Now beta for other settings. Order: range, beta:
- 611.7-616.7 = 0.65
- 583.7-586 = 0.68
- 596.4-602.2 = 0.63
